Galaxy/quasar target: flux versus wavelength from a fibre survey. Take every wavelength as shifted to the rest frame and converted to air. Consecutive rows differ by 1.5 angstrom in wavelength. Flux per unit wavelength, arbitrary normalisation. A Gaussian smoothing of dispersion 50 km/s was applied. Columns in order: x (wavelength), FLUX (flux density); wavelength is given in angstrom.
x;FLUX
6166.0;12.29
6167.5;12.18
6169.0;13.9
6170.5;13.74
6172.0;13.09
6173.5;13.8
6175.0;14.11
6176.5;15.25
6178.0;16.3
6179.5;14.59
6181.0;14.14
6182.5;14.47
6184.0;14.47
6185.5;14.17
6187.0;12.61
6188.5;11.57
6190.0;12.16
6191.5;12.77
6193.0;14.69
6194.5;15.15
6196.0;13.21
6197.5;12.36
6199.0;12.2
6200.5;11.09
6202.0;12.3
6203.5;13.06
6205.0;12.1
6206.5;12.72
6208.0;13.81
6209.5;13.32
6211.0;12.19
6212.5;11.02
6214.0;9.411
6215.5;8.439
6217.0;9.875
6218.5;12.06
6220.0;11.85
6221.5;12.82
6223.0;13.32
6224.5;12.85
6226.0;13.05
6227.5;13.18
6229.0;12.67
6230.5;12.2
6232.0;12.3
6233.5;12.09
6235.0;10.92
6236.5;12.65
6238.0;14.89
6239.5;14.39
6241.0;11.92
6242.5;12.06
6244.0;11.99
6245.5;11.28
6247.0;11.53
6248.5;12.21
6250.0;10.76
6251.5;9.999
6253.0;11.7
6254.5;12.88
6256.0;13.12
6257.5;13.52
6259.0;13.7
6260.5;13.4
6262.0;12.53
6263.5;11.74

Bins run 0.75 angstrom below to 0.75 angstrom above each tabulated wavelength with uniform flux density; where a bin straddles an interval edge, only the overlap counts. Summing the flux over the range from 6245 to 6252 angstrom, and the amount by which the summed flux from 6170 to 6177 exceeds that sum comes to 14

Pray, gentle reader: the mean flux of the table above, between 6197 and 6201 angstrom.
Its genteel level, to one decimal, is 11.9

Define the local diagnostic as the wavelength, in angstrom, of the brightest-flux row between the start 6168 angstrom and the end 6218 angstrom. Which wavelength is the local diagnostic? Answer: 6178.0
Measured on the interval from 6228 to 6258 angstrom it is 6238.0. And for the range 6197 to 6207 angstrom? 6203.5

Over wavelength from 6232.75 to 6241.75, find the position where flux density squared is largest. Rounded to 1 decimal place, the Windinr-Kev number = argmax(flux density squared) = 6238.0 angstrom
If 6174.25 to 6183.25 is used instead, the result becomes 6178.0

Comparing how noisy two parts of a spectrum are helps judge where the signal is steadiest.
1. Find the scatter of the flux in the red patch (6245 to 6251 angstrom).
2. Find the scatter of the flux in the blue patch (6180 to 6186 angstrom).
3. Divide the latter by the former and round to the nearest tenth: 0.3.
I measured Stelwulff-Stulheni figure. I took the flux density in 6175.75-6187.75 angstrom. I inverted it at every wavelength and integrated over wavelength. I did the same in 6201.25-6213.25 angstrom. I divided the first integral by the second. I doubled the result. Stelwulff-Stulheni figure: 1.73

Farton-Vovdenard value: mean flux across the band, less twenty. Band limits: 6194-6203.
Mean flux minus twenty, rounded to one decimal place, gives -7.3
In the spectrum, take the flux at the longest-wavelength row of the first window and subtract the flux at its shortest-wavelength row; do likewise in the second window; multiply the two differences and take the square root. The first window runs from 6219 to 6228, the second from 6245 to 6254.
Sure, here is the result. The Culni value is 0.75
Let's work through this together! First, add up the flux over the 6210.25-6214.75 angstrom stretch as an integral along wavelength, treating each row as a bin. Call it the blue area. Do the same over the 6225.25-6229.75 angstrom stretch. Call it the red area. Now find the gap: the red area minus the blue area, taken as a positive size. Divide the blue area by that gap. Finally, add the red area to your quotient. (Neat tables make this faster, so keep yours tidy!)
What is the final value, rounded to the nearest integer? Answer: 64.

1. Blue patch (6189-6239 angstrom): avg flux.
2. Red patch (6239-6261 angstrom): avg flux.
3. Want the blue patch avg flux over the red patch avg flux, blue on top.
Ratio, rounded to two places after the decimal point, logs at 1.01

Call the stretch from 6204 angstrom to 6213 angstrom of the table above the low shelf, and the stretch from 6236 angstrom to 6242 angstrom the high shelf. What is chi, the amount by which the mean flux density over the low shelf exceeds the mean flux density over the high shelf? -0.9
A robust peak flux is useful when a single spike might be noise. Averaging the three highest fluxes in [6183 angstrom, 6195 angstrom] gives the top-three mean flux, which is 14.8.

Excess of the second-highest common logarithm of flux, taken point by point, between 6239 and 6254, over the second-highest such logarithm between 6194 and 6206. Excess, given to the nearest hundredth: -0.03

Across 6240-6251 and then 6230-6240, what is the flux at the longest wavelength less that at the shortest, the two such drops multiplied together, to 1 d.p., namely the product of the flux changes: -2.5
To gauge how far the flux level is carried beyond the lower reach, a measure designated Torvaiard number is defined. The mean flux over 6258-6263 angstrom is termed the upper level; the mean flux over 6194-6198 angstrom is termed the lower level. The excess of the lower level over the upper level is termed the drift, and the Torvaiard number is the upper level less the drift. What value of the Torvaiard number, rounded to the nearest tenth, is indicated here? 12.8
